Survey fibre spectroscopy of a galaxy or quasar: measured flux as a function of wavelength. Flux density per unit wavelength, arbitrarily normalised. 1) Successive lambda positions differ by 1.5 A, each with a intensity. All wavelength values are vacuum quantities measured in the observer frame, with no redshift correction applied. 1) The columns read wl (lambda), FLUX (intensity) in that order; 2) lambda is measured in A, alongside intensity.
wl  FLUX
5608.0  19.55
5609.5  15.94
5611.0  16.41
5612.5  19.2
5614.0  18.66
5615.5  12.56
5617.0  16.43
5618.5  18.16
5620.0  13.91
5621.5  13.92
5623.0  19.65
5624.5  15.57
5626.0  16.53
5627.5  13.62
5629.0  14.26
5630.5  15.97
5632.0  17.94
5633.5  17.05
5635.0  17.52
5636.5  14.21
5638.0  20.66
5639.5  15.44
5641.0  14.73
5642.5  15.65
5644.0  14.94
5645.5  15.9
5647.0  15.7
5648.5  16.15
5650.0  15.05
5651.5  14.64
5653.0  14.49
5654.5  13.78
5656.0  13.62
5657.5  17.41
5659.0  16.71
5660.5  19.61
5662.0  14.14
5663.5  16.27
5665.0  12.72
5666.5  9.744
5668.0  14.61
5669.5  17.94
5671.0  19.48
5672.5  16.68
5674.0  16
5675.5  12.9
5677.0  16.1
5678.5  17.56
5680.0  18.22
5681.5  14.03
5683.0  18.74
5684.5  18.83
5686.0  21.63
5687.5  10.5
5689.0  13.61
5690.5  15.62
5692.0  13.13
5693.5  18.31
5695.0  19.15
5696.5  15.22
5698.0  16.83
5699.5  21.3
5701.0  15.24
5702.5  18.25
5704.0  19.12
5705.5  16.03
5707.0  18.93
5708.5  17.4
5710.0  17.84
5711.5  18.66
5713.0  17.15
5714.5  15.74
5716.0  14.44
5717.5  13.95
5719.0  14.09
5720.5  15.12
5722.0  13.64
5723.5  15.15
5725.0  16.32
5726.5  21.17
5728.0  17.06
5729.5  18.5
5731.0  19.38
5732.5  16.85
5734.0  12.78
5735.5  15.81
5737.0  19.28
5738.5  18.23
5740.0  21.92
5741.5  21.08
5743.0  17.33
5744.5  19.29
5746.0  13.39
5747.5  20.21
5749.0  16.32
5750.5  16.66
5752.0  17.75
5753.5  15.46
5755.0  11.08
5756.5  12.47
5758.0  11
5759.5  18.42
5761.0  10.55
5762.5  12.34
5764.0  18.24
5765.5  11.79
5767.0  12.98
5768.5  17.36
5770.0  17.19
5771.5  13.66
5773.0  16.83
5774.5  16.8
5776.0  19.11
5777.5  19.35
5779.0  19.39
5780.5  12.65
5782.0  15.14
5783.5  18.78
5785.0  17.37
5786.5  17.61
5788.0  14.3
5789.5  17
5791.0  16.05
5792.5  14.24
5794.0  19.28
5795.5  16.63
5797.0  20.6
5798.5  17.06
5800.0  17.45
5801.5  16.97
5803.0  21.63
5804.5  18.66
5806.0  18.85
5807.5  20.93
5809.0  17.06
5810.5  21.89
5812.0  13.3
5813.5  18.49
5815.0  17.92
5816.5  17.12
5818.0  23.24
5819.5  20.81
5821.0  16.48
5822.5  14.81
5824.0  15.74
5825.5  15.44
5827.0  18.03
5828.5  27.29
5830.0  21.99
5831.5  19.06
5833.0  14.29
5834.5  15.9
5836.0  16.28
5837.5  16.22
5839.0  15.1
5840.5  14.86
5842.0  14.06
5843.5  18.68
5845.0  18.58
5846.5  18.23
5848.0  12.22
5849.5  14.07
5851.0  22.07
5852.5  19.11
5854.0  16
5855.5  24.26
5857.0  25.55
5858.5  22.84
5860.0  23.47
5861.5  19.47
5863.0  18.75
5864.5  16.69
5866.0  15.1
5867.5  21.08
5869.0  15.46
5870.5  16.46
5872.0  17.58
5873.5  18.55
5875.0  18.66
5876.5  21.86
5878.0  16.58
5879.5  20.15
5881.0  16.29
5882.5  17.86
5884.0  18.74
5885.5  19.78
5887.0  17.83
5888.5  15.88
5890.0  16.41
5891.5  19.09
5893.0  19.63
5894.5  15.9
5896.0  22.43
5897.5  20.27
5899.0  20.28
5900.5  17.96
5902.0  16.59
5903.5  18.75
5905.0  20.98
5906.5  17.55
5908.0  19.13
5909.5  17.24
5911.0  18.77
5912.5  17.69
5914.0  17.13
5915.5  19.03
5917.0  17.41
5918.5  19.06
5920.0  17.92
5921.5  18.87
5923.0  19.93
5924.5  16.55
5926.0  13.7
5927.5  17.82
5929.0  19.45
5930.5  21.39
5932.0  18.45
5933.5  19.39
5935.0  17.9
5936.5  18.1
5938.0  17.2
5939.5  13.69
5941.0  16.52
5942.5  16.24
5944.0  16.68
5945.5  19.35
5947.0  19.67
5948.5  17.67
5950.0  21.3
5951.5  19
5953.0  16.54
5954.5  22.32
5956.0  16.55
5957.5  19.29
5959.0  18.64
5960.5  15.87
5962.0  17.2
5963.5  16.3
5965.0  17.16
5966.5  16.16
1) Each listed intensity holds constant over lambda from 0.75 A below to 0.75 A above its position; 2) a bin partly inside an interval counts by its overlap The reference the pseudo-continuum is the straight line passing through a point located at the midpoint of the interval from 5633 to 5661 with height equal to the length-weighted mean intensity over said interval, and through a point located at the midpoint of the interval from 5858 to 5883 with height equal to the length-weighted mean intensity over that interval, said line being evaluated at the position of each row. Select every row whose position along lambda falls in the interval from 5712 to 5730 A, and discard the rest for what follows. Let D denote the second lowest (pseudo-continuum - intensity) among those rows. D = -1.6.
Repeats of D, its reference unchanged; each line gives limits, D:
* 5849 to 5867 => -5.8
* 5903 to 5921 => -0.1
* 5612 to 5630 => -3.7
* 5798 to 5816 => -3.8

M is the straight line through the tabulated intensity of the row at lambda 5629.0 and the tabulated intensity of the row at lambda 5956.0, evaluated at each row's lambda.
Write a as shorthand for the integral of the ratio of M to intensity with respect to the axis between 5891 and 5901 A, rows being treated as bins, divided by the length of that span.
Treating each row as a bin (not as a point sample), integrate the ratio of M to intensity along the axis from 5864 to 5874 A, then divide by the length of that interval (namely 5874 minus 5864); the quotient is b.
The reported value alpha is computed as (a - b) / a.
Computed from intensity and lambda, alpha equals -0.11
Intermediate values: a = 0.84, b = 0.93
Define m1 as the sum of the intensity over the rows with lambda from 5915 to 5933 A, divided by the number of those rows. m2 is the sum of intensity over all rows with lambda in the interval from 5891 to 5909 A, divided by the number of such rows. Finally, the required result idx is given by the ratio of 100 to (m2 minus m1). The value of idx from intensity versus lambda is 134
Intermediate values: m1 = 18.3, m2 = 19.0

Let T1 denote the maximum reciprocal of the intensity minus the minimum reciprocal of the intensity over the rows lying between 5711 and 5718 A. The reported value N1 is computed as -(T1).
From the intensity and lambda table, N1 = -0.018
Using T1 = 0.018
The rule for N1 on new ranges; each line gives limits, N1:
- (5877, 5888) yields -0.012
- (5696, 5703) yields -0.019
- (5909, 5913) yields -0.005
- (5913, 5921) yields -0.006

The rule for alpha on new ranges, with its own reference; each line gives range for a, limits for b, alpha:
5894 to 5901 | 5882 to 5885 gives -0.04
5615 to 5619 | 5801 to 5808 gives 0.13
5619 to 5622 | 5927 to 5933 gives 0.15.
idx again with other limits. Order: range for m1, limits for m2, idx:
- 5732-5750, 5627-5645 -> -59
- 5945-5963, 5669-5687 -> -78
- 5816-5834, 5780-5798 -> -49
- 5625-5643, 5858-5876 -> 39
